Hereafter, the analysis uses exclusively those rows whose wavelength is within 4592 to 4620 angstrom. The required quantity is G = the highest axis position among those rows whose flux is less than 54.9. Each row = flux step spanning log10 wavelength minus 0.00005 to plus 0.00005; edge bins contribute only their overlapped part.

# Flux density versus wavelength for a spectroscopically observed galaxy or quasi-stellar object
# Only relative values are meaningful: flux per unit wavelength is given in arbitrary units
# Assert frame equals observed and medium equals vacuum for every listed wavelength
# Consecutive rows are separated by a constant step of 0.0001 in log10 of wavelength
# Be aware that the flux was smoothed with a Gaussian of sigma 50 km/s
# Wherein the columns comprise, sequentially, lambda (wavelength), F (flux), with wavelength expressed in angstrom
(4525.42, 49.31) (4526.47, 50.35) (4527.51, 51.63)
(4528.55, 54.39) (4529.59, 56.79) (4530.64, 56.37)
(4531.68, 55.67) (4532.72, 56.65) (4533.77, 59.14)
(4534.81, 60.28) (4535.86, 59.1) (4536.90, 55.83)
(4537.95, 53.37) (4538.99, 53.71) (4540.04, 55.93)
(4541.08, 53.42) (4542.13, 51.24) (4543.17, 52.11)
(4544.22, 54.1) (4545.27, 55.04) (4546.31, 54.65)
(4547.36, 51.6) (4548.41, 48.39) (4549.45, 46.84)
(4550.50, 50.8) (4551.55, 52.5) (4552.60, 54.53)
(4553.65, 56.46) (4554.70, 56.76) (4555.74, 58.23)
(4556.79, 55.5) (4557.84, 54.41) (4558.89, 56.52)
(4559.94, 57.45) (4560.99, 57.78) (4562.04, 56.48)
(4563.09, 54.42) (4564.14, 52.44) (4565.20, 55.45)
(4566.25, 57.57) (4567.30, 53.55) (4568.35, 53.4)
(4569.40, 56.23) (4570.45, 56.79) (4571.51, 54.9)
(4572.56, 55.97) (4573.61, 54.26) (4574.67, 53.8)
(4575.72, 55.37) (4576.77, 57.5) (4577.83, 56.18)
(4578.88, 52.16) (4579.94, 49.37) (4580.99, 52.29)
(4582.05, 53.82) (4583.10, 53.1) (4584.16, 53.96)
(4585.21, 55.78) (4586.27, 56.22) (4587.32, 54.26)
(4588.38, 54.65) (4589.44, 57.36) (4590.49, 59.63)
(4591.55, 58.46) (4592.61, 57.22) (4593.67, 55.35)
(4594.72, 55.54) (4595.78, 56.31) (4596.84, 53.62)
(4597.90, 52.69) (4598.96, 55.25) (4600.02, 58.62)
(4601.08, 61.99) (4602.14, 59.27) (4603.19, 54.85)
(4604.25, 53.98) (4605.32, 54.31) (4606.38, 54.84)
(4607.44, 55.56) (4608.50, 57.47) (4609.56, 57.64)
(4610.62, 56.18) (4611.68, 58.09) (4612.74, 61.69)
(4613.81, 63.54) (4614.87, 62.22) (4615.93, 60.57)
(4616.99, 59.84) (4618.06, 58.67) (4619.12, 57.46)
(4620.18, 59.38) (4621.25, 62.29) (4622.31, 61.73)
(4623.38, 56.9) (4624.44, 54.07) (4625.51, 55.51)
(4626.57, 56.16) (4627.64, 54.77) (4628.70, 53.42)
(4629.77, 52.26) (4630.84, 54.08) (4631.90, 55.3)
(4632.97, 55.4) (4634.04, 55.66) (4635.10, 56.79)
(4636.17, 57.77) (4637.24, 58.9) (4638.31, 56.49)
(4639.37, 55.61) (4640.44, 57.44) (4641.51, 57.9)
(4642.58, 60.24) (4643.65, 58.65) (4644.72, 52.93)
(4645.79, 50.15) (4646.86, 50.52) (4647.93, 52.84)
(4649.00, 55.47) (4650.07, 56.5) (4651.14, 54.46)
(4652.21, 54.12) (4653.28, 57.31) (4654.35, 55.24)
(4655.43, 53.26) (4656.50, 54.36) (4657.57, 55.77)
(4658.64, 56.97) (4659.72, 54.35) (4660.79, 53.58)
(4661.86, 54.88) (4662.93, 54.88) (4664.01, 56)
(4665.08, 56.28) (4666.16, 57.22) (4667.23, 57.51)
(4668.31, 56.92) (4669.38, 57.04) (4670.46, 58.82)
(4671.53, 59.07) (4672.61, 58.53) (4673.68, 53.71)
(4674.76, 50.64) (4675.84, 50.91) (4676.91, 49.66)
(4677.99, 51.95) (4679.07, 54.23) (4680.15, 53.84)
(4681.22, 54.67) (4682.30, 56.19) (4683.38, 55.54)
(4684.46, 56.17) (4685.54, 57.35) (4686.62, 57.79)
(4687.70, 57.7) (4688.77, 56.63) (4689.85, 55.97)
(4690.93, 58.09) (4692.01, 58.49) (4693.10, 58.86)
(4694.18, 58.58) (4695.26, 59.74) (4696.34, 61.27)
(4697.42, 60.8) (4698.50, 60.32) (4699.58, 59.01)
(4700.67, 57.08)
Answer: 4606.38 angstrom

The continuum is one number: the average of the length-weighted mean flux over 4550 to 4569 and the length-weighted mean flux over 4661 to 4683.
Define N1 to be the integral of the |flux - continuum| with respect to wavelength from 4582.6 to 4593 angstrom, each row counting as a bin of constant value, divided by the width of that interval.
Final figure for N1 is 1.8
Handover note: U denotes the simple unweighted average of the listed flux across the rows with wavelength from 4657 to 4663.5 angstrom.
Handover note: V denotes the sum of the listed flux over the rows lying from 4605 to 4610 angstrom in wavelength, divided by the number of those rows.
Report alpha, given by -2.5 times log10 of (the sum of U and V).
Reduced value -5.11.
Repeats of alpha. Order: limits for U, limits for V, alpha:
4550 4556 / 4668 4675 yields -5.12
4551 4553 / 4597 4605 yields -5.11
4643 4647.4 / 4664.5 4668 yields -5.10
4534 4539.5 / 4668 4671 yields -5.14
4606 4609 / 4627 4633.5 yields -5.11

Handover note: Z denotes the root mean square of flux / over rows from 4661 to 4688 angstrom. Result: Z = 55.6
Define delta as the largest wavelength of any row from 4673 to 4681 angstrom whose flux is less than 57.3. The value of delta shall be 4680.15 angstrom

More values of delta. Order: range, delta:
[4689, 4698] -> 4689.85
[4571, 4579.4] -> 4578.88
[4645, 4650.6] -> 4650.07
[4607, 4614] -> 4610.62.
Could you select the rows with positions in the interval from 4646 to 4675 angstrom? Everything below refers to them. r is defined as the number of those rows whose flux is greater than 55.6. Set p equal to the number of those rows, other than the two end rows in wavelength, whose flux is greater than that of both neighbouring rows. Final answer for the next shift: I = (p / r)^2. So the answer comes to 0.148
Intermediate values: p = 5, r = 13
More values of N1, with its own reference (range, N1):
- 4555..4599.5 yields 1.6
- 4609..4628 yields 3.7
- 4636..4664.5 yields 1.9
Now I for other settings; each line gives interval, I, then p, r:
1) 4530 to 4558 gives 0.132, 4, 11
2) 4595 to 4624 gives 0.044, 4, 19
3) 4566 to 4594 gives 0.250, 6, 12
